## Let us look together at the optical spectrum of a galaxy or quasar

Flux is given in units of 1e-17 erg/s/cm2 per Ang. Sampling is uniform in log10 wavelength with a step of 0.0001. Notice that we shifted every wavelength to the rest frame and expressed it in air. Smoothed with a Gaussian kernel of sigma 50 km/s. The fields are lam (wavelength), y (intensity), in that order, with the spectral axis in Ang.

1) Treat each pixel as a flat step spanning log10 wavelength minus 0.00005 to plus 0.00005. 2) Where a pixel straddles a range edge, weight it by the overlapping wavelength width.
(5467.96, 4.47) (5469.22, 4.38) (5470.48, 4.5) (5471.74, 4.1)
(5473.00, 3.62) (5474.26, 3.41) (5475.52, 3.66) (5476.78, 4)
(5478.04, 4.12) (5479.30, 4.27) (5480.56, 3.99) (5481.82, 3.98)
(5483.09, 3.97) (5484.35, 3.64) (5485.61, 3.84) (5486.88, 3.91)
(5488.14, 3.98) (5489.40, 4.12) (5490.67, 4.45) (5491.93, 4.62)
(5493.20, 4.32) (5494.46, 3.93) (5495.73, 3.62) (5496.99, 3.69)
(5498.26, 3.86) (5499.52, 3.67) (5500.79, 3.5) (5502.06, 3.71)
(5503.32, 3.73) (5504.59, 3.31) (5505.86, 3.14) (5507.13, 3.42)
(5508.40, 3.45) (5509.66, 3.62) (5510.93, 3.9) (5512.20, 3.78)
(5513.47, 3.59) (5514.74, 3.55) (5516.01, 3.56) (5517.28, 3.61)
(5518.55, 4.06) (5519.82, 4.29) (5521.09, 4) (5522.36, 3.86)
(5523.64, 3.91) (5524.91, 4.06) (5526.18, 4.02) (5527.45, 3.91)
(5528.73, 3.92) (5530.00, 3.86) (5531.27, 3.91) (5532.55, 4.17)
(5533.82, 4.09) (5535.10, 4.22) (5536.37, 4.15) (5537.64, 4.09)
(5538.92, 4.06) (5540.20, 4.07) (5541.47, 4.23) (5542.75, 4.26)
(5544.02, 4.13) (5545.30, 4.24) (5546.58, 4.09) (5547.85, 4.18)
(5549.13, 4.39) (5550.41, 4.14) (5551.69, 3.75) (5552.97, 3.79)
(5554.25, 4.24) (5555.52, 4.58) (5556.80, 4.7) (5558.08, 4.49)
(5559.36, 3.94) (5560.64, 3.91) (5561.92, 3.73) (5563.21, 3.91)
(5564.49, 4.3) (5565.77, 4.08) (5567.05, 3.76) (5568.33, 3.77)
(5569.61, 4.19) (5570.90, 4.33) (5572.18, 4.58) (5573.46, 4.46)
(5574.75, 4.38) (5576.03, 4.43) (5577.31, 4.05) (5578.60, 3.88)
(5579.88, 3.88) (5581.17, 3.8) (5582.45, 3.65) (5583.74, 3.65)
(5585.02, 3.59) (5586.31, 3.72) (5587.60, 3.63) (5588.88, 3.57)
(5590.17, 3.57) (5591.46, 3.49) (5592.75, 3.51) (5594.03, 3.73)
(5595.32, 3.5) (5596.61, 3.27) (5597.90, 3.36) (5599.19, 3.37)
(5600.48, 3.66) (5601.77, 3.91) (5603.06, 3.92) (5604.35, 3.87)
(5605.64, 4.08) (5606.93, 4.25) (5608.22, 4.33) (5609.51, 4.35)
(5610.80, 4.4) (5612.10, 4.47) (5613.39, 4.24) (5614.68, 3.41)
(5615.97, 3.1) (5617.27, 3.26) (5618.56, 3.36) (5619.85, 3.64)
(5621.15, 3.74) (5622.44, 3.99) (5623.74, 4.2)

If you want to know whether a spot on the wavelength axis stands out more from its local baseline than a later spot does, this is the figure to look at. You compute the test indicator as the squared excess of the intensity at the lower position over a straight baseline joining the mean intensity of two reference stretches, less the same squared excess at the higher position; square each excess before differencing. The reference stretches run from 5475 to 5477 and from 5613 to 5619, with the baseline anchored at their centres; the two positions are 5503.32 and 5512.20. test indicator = 0.00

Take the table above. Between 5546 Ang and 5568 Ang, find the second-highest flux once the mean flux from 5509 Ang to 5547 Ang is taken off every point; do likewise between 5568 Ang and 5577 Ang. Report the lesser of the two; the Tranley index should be 0.5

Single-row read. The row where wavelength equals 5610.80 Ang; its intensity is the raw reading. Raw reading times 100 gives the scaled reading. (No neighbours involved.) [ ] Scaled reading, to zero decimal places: 440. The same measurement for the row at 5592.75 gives 351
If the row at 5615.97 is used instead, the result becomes 310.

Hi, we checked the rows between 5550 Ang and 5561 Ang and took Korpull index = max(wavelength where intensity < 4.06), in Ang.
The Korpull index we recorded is 5560.64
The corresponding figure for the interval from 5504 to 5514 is 5513.47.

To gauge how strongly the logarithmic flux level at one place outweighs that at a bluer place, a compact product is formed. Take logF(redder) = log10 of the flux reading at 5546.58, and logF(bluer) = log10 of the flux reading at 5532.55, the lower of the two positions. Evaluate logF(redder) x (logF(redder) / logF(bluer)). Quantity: 0.603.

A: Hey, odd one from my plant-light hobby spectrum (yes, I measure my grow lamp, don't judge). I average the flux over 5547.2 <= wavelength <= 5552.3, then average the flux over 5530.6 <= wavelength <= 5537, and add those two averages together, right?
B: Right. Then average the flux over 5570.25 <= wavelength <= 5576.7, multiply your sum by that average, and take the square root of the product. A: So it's 6.04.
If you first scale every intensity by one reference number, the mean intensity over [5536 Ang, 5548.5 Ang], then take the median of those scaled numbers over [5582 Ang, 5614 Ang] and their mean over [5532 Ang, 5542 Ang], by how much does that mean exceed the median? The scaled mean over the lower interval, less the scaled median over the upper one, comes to 0.11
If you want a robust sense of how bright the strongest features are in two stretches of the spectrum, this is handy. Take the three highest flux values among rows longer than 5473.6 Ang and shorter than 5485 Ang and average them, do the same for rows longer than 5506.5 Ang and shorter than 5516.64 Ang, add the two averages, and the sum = 7.90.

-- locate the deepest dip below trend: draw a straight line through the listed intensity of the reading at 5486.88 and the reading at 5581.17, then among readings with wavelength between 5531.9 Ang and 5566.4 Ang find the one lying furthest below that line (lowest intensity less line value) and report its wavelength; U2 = 5561.92 Ang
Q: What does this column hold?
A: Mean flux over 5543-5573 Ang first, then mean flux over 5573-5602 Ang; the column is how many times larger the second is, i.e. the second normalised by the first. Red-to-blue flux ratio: 0.90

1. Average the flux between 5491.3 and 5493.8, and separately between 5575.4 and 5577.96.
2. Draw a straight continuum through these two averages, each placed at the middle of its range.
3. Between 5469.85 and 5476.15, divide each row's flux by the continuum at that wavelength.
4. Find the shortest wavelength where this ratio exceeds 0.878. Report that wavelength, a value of 5470.48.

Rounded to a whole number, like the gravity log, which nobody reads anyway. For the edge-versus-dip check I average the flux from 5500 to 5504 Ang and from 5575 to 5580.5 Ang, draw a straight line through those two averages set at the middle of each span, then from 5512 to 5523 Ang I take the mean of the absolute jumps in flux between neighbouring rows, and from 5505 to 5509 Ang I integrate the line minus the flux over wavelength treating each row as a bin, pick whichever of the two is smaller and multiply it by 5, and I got 1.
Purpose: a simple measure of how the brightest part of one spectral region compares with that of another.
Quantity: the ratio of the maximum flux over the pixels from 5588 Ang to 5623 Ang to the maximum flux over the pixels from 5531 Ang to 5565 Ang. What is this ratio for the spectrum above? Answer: 0.95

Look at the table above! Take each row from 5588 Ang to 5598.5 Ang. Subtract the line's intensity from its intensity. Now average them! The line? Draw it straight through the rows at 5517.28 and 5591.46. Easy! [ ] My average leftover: 0.0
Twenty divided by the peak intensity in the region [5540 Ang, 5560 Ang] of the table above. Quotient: 4.3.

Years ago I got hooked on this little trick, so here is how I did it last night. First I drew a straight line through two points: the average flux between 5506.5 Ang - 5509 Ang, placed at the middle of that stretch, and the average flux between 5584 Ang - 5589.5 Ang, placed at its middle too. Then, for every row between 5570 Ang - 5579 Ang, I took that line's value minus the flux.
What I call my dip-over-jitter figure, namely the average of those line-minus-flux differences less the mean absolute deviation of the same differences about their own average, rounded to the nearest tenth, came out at -0.9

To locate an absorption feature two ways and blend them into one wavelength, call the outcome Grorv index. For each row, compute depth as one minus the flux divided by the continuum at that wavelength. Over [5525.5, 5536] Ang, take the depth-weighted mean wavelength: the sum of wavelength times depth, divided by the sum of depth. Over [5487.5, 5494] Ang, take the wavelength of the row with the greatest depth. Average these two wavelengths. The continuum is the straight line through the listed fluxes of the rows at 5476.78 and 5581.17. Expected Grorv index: 5510.5 Ang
